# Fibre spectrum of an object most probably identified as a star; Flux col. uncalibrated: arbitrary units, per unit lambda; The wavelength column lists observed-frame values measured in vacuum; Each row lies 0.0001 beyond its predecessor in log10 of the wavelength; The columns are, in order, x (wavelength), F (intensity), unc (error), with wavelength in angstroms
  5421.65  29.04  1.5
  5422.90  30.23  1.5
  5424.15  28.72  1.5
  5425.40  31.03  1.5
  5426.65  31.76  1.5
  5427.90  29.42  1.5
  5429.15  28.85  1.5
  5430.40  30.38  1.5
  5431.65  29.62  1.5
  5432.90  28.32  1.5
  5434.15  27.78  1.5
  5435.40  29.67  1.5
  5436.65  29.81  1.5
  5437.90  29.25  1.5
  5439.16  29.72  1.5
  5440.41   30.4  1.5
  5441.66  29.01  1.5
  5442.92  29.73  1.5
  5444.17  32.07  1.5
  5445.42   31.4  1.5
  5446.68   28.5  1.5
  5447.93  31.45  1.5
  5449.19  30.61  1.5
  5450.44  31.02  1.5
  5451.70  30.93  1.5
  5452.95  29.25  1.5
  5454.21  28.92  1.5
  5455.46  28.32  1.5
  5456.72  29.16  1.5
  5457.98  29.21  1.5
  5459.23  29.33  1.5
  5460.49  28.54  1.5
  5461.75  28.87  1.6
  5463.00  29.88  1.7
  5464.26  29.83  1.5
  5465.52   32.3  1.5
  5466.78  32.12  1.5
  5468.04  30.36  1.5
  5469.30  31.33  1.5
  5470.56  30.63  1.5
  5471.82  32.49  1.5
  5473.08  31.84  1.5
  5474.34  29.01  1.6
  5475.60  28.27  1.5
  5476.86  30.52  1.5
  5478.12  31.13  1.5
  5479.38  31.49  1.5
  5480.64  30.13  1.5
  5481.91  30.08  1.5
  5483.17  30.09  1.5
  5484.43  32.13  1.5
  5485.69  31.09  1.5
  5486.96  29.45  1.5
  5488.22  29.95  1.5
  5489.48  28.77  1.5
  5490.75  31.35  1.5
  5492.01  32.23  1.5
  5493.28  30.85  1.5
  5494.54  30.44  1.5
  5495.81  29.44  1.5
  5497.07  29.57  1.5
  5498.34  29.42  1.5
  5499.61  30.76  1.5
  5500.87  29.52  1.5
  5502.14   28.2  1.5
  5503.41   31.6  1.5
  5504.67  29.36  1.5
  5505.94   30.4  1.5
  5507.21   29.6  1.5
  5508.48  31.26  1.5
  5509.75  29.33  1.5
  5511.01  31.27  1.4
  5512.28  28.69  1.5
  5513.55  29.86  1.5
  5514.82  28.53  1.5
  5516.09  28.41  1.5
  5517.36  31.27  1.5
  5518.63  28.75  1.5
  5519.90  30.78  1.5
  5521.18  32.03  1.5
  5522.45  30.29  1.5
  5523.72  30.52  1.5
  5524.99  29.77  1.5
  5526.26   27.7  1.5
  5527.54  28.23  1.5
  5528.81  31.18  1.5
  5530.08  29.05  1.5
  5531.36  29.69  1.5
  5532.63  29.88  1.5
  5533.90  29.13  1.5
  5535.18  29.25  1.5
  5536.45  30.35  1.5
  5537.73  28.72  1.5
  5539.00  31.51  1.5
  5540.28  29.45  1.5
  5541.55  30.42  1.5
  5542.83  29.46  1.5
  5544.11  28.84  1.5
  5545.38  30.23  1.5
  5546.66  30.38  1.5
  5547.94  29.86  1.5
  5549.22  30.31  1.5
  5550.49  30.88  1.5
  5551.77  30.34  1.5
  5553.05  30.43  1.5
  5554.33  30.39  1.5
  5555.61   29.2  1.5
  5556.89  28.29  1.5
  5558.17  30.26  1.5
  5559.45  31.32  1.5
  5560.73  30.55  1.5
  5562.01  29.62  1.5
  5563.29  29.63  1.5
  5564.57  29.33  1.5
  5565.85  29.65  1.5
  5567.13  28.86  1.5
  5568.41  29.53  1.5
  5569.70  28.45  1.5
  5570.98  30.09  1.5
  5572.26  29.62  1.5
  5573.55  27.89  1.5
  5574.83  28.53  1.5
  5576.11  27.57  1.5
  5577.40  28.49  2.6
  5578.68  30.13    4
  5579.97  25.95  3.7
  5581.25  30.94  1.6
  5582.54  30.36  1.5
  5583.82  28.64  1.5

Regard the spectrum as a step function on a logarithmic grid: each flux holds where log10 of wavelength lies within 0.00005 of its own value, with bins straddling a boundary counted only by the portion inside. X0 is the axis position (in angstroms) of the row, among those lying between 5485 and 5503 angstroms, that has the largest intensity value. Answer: 5492.01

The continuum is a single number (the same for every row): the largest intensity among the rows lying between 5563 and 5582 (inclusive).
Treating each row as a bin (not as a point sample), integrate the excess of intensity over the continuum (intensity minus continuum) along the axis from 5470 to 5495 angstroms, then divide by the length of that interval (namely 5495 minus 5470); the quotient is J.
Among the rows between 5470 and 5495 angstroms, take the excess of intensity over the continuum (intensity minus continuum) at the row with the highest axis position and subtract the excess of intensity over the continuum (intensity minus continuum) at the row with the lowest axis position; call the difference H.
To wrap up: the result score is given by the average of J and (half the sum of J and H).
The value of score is -0.3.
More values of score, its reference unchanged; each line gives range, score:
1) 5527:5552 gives -0.3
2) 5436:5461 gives -1.1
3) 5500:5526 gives -0.7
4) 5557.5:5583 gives -1.2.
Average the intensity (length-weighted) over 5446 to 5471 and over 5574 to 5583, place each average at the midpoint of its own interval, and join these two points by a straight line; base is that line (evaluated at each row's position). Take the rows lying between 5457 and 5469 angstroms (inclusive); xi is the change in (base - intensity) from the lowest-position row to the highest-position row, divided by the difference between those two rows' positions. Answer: -0.12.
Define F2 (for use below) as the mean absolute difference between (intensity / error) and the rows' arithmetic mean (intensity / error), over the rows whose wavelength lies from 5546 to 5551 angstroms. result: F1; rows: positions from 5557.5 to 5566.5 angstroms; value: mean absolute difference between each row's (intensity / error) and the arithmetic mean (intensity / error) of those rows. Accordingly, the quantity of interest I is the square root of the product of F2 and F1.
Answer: 0.26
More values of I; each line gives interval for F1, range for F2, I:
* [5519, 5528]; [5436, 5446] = 0.65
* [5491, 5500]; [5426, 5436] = 0.55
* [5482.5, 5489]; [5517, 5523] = 0.58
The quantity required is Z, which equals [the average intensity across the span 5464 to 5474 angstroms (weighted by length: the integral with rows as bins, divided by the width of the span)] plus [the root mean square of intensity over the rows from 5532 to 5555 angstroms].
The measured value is 61.33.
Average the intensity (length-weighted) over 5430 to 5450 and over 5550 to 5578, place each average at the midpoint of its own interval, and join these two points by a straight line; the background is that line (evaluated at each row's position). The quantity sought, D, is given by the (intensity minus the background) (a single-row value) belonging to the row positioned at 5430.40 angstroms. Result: 0.5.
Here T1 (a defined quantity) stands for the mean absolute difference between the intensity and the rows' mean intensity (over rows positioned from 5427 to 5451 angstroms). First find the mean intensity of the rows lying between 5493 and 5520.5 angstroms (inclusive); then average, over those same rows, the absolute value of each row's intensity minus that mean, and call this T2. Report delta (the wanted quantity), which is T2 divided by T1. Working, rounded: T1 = 0.89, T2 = 0.88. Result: 1.0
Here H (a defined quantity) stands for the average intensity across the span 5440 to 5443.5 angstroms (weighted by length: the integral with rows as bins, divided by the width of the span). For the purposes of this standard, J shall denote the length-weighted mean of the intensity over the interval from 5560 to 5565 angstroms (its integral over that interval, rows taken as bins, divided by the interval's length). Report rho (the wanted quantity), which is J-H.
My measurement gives 0.2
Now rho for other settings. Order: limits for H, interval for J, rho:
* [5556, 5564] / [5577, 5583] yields -0.8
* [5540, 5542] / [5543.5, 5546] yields -0.4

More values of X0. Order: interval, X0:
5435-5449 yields 5444.17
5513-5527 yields 5521.18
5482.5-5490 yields 5484.43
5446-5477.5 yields 5471.82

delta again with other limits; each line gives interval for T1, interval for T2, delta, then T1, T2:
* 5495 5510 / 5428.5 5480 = 1.4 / 0.76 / 1.07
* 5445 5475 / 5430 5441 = 0.6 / 1.15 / 0.66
